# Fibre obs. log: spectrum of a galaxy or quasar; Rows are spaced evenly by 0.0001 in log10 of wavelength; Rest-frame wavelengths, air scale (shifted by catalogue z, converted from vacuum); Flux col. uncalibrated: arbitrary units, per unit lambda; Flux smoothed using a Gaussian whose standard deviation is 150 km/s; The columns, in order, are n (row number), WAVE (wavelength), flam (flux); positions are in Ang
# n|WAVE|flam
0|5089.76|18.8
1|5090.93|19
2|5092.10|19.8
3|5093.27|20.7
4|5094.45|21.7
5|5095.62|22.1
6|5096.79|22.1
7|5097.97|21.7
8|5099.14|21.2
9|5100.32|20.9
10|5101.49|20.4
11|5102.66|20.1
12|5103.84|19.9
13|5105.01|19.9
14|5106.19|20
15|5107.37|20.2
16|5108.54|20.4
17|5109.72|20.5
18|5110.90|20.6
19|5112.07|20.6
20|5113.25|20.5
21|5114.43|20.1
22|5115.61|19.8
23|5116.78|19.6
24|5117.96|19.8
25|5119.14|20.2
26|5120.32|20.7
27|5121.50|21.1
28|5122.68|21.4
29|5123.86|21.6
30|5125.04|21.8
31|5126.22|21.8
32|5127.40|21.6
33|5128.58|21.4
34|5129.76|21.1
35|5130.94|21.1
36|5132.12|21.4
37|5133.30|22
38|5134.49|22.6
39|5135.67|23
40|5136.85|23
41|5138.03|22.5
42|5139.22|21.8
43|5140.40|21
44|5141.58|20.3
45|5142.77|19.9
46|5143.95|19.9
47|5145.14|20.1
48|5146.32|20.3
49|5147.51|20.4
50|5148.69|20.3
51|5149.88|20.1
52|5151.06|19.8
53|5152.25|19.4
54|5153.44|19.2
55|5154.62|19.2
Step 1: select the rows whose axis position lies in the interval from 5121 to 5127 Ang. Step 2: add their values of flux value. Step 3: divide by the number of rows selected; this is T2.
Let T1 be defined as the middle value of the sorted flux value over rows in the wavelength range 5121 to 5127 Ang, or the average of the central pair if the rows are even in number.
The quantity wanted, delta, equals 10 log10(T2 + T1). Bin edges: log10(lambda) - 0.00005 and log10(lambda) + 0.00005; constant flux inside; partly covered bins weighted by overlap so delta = 16.3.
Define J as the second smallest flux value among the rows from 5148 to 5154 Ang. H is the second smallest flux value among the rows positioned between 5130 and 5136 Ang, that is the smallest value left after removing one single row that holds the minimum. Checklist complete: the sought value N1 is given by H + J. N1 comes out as 40.8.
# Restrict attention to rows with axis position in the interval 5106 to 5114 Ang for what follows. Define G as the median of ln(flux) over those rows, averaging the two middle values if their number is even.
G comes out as 3.02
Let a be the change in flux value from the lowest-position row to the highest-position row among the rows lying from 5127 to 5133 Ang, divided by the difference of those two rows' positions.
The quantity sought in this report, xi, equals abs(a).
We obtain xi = 0.04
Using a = 0.0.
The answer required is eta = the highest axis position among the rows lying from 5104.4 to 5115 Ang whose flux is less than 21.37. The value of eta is 5114.43 Ang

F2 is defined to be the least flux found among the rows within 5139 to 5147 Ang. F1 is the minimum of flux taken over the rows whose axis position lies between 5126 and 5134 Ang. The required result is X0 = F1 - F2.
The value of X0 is 1.2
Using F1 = 21.1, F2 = 19.9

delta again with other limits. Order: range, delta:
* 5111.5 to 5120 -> 16.0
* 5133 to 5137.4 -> 16.6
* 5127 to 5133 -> 16.3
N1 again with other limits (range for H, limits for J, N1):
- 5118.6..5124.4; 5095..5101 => 41.9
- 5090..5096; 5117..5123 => 40.0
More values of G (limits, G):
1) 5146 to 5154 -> 3.00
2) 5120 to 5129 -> 3.07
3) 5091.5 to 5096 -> 3.05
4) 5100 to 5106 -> 3.00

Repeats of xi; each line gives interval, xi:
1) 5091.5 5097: 0.49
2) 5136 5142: 0.57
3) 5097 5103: 0.34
